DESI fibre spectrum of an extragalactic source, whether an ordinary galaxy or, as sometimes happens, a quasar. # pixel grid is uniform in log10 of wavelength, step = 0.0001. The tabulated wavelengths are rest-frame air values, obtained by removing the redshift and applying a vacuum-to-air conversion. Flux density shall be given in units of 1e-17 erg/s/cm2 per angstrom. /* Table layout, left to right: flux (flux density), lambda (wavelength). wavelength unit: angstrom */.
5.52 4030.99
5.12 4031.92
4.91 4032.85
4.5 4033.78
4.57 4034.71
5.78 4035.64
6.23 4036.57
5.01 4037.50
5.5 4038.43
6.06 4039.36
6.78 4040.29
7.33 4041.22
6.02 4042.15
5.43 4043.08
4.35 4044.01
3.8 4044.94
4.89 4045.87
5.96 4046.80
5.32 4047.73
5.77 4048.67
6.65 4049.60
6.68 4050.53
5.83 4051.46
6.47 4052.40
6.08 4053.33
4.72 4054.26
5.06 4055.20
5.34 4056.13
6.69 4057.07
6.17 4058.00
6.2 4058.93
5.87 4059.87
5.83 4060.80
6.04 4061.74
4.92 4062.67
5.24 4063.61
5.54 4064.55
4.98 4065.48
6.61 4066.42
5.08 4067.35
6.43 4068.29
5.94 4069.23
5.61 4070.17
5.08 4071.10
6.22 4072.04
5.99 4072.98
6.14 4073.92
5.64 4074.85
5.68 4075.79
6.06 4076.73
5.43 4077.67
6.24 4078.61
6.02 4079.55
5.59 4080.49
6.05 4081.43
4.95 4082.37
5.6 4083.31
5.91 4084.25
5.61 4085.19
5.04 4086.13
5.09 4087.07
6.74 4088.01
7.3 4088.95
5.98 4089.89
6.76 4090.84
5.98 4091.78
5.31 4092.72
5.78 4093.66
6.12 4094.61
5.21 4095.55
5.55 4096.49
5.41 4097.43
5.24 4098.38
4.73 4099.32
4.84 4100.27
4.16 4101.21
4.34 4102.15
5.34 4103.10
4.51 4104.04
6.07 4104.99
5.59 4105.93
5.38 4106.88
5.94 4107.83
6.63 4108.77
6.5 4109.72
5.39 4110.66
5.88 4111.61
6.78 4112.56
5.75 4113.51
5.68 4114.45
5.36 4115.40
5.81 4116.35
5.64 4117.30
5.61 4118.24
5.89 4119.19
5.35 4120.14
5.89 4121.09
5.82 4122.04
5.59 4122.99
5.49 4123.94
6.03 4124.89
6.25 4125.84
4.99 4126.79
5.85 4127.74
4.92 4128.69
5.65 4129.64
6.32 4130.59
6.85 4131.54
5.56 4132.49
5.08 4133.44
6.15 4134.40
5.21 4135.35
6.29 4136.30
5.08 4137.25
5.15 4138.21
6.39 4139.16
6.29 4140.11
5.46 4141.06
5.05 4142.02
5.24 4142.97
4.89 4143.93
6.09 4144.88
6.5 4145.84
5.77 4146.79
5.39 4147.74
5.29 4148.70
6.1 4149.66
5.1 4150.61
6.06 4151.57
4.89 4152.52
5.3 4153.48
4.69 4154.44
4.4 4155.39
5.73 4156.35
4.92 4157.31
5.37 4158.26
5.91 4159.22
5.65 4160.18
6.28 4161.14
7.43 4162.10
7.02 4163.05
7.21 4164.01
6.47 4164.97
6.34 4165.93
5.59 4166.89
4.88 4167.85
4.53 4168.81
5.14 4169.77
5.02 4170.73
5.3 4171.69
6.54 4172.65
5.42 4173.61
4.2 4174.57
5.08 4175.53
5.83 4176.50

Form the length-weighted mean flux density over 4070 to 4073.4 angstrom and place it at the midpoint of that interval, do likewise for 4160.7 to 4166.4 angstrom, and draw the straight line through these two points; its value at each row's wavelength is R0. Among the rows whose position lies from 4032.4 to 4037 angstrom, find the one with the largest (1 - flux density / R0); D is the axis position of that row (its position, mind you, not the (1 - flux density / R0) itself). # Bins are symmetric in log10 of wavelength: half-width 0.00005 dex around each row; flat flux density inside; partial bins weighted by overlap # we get 4033.78 angstrom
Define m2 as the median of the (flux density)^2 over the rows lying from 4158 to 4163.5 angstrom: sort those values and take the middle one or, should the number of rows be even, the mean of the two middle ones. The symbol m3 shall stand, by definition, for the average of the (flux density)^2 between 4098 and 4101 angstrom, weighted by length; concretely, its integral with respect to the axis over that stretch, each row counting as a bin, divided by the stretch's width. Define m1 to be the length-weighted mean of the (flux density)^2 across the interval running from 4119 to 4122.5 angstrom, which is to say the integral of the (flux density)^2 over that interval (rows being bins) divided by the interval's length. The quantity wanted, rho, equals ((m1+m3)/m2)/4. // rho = 0.38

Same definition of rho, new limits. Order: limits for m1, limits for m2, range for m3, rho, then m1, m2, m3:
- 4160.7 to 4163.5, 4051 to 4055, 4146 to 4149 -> 0.56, 48.2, 35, 32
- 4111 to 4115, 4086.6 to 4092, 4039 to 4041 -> 0.49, 36.0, 41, 43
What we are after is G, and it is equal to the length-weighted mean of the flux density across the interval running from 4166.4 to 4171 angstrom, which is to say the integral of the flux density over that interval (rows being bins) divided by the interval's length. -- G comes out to 5.0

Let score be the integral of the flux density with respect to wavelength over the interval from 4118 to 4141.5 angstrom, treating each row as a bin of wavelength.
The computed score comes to 135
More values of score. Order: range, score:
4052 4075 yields 132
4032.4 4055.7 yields 130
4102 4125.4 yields 134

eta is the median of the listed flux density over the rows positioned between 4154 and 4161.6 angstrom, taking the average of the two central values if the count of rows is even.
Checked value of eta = 5.5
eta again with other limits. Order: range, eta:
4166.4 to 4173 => 5.1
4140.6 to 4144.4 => 5.1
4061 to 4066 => 5.2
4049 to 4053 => 6.6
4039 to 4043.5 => 6.1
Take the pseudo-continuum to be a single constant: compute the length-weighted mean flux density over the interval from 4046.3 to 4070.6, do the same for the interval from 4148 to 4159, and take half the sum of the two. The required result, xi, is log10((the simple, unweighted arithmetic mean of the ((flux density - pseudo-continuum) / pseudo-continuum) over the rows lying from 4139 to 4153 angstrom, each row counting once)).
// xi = -1.8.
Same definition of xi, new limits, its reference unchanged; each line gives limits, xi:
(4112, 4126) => -1.3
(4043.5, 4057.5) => -2.2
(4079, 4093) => -1.2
